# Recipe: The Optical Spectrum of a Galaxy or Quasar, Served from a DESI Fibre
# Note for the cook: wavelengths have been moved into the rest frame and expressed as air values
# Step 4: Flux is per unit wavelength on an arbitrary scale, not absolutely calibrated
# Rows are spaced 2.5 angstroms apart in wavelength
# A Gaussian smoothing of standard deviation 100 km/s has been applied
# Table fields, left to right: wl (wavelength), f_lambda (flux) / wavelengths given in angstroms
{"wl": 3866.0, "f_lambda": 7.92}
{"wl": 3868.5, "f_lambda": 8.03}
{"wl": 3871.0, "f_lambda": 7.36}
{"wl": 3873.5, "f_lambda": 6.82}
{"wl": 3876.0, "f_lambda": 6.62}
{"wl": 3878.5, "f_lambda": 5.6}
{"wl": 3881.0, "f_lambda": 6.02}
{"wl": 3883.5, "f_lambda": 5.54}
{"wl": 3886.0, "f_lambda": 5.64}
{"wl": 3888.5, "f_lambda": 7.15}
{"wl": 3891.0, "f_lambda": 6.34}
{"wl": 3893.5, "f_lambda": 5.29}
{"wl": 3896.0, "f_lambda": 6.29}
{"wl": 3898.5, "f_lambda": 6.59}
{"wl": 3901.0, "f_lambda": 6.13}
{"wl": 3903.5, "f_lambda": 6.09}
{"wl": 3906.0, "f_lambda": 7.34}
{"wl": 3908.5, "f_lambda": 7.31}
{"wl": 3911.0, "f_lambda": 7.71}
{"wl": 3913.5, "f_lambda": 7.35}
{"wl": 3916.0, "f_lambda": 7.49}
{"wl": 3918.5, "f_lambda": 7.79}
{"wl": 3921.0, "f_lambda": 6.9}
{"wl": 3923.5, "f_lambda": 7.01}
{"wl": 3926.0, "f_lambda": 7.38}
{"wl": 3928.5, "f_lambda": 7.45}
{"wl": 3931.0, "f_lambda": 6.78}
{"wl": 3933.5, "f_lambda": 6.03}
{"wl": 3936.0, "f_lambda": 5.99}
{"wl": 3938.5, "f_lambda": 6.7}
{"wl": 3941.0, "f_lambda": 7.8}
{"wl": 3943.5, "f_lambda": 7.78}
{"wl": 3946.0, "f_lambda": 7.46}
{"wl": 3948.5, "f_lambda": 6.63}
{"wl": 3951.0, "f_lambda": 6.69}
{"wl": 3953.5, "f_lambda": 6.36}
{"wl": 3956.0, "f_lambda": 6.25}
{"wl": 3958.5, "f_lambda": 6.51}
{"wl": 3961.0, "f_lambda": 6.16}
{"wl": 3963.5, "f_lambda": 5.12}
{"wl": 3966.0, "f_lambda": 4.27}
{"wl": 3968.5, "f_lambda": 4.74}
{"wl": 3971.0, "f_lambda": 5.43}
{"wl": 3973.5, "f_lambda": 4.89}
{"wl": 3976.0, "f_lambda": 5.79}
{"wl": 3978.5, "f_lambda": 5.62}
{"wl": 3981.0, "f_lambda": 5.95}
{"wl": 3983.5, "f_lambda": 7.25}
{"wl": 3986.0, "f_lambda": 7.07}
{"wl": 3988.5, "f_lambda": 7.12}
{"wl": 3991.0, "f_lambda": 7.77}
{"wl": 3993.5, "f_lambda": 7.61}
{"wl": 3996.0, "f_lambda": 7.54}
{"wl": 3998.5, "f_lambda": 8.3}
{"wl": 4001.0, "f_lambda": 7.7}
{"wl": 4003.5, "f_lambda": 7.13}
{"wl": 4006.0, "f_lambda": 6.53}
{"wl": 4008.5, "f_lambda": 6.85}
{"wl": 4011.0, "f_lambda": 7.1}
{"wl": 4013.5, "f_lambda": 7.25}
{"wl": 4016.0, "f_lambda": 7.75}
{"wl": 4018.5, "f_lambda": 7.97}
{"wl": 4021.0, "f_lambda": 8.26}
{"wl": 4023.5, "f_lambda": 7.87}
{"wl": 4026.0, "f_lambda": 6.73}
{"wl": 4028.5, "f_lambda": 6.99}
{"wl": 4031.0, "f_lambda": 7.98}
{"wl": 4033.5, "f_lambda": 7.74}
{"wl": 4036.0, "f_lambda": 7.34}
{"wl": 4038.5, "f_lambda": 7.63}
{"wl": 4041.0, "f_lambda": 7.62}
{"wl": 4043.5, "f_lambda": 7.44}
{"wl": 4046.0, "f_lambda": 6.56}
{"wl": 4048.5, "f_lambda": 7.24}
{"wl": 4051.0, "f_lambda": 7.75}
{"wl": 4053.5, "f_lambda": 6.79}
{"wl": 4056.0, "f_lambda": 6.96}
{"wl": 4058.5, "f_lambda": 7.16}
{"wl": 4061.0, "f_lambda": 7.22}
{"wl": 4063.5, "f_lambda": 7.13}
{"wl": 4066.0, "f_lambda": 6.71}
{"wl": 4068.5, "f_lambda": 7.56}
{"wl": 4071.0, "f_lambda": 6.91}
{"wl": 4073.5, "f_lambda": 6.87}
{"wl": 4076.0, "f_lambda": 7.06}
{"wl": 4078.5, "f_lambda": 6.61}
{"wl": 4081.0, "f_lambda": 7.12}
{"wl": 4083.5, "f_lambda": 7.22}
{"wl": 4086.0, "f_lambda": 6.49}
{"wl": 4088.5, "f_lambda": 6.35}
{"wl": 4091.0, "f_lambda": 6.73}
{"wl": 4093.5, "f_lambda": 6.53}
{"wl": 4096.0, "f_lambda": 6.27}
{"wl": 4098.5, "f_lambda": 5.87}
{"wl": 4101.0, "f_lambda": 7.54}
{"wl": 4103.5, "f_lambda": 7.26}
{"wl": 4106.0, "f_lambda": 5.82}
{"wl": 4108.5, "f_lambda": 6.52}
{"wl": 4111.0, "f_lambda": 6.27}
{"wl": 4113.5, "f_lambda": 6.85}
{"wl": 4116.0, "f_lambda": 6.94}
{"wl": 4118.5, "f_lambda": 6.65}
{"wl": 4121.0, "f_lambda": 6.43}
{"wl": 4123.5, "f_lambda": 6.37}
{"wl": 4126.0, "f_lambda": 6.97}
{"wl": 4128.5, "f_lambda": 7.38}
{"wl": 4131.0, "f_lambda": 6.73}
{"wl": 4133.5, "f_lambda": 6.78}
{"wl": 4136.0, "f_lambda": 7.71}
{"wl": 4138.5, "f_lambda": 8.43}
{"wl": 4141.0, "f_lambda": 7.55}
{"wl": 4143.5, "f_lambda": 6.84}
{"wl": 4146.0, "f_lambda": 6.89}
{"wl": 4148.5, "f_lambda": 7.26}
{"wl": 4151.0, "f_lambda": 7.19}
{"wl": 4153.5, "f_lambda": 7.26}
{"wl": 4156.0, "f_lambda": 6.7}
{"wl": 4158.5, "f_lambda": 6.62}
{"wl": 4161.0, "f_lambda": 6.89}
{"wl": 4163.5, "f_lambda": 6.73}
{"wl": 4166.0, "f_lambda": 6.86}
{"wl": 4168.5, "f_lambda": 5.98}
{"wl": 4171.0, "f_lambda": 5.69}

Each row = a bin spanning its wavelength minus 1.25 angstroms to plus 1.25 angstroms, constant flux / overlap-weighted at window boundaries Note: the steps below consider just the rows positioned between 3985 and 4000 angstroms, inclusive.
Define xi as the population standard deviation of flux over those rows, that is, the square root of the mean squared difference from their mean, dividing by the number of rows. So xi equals 0.41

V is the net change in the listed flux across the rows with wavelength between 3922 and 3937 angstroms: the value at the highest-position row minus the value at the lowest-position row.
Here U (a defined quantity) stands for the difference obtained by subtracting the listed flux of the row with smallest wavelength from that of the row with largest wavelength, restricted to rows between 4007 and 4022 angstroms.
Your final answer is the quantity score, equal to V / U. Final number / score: -0.7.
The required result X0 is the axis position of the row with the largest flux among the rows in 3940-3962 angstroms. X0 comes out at 3941.0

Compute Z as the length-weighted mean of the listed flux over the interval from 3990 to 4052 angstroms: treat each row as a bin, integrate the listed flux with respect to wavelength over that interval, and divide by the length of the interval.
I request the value 7.5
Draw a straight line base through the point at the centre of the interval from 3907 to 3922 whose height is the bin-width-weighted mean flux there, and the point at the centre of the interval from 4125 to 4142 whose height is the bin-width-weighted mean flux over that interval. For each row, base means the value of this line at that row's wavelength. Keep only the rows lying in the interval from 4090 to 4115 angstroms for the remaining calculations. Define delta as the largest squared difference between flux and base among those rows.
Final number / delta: 2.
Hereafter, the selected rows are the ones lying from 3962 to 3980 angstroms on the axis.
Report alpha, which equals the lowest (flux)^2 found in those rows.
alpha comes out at 18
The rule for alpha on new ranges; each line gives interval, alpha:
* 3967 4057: 22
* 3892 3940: 28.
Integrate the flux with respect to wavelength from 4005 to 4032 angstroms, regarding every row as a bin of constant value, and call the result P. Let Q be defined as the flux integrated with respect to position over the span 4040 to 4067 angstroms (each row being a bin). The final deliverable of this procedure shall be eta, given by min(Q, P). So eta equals 193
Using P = 200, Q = 193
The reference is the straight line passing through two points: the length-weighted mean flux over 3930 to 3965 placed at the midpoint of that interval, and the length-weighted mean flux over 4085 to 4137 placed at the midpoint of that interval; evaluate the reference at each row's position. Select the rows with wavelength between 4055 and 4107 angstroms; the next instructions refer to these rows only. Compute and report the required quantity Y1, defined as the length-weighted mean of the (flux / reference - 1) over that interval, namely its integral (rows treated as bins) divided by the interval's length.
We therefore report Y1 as 0.025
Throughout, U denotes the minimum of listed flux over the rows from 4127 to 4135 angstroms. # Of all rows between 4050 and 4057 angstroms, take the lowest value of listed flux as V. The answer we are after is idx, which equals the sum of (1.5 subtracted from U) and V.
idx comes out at 12.0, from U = 6.73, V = 6.79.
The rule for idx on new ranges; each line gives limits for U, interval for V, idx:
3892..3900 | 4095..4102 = 9.7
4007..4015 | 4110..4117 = 11.6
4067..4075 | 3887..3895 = 10.7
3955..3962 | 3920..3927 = 11.6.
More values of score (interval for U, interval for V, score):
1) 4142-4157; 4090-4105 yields -3.8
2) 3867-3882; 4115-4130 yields -0.2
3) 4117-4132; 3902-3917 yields 17.5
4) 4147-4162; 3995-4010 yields 1.9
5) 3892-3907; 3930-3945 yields 0.5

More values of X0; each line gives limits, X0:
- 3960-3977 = 3961.0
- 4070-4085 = 4083.5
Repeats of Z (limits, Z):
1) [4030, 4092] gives 7.1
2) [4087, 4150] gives 6.8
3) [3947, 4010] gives 6.5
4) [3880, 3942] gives 6.7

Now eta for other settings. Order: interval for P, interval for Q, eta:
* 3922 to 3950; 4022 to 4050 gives 196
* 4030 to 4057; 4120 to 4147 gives 192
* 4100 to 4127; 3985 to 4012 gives 180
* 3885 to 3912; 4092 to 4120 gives 176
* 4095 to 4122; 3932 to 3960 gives 178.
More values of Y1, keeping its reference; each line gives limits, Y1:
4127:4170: 0.049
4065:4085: 0.052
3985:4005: 0.139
